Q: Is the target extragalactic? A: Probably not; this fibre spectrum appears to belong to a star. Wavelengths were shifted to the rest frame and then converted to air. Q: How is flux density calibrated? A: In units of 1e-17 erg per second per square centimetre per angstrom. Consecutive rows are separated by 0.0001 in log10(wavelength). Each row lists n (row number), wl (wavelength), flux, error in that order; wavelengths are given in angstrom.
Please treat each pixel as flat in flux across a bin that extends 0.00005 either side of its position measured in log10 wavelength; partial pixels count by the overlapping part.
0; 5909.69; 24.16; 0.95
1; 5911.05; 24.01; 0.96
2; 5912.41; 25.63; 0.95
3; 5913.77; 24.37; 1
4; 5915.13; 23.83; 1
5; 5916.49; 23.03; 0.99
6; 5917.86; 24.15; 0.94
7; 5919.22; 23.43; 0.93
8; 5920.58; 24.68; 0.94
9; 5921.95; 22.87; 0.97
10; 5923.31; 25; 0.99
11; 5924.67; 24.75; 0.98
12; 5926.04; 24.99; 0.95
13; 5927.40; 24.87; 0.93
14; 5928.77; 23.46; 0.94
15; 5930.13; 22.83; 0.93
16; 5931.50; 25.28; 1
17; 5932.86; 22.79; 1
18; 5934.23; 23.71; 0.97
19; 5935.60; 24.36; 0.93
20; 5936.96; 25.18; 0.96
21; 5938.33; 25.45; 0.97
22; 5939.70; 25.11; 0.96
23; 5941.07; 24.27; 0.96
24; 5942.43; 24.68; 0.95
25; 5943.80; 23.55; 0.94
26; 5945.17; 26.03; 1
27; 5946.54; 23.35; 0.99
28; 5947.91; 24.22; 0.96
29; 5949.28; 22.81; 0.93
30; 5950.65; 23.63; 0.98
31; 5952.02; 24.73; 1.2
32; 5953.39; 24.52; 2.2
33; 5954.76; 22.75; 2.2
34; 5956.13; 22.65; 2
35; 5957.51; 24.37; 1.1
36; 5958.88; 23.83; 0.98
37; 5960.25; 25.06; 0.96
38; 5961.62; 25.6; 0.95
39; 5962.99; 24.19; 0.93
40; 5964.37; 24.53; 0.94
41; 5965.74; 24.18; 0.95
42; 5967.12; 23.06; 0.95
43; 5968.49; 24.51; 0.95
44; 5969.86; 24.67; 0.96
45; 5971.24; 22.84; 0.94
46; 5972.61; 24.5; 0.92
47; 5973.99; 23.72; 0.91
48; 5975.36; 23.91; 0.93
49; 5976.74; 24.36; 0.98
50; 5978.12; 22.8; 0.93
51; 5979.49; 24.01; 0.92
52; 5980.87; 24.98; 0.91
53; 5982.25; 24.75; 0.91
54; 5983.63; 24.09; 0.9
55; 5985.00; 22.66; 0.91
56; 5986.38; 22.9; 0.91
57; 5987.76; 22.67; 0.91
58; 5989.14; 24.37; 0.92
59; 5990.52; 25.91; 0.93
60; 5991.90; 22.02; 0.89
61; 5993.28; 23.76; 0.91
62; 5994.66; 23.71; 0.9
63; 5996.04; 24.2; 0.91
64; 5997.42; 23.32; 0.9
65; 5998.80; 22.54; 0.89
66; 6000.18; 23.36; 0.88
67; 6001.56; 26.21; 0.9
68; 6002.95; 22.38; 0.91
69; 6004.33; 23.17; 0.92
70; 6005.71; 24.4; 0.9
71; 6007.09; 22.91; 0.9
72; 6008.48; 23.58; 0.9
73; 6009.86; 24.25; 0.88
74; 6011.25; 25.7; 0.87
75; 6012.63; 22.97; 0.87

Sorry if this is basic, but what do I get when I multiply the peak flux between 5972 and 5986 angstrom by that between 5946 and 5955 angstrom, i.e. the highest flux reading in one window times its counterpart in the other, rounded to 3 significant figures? 618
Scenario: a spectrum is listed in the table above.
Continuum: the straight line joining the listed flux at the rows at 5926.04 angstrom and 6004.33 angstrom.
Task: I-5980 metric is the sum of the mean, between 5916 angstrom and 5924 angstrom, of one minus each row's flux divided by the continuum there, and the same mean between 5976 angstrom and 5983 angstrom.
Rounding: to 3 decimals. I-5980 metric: 0.032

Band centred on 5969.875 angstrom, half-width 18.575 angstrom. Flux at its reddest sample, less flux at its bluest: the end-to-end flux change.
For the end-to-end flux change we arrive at -2.1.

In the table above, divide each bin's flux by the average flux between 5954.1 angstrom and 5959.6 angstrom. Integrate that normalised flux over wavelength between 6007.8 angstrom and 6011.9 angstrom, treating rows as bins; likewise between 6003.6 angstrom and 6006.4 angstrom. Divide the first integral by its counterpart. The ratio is 1.5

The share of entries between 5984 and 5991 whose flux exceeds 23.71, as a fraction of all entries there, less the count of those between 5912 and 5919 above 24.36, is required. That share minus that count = -1.6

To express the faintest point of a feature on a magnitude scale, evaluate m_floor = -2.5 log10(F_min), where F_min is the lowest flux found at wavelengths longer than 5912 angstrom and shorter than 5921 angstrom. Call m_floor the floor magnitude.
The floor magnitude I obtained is -3.41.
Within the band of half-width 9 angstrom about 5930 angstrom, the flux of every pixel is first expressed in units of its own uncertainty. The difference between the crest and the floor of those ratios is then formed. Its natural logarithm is 1.4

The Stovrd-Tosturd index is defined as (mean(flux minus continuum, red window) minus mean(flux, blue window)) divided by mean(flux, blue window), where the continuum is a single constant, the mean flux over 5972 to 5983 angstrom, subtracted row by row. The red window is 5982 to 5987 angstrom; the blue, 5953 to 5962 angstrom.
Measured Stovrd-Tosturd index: -1.02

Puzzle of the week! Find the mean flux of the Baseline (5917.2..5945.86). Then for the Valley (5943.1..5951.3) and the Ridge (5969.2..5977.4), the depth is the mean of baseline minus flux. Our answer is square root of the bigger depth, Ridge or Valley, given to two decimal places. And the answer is 0.65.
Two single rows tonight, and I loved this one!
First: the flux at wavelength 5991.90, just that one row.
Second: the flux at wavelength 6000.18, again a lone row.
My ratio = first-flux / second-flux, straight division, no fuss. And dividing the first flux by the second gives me 0.94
